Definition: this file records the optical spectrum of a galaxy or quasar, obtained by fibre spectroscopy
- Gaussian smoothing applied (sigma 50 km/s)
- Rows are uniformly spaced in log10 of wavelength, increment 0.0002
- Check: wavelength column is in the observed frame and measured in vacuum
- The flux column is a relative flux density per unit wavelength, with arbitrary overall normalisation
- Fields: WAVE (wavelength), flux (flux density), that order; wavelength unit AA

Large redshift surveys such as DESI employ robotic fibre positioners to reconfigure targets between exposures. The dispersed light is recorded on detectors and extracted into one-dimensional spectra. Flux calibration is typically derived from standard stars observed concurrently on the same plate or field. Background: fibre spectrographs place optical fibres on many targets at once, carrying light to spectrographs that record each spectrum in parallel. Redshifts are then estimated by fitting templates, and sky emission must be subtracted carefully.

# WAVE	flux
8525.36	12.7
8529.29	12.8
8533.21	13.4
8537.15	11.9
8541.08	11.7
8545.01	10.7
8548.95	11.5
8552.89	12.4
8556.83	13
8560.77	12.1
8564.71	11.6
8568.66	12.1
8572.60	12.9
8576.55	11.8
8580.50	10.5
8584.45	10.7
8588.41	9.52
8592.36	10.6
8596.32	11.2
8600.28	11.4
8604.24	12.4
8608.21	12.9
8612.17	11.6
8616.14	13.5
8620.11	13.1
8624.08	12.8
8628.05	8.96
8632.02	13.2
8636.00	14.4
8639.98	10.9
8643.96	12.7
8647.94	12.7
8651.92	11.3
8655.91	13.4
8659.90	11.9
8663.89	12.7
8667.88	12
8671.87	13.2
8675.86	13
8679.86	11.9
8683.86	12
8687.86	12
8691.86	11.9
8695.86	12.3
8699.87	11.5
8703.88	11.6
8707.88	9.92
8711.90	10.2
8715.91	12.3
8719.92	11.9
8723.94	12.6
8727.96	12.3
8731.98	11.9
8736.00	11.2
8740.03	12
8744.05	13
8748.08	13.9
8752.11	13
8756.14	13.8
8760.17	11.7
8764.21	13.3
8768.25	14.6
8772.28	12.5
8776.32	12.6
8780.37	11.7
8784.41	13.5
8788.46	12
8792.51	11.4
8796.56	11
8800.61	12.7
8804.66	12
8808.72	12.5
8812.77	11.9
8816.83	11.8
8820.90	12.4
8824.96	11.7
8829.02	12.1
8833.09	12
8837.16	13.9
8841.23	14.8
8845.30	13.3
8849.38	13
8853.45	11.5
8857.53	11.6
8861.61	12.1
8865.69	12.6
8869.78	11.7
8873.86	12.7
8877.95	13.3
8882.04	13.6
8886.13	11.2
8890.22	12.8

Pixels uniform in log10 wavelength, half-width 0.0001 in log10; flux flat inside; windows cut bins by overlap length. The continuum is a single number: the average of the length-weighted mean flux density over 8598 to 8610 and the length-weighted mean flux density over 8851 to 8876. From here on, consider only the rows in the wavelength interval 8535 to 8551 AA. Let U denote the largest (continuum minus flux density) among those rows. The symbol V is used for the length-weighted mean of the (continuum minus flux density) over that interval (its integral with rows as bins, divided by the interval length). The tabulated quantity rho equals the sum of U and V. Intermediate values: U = 1.4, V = 0.6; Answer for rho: 2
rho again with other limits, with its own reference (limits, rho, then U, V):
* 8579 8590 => 4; 2.6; 1.9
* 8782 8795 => 1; 0.7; -0.1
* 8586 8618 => 3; 2.6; 0.5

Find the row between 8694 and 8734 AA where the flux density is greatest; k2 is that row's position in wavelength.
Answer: 8723.94 AA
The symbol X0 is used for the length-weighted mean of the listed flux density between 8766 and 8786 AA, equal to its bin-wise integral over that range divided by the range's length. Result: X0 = 13.0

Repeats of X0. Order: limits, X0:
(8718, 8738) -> 12.0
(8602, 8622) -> 12.7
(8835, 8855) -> 13.3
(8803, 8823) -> 12.1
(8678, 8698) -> 12.0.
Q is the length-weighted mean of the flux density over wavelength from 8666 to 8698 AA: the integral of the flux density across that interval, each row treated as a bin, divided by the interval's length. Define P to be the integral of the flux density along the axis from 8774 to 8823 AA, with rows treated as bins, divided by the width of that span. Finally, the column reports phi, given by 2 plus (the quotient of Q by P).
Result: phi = 3.01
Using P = 12.1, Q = 12.29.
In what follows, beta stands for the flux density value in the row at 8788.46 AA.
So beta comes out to 12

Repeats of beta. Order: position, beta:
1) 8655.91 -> 13.4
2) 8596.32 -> 11.2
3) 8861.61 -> 12.1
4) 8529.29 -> 12.8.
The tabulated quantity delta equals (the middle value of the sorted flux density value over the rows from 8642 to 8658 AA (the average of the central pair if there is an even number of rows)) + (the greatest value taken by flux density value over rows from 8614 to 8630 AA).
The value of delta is 26.2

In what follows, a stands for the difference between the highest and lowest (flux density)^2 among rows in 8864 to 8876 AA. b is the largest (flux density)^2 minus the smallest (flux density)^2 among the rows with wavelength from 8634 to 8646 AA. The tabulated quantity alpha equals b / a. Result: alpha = 3.63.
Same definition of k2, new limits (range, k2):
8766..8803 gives 8768.25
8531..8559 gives 8533.21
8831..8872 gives 8841.23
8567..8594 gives 8572.60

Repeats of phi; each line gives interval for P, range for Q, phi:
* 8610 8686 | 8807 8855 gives 3.02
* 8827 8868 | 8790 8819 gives 2.94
